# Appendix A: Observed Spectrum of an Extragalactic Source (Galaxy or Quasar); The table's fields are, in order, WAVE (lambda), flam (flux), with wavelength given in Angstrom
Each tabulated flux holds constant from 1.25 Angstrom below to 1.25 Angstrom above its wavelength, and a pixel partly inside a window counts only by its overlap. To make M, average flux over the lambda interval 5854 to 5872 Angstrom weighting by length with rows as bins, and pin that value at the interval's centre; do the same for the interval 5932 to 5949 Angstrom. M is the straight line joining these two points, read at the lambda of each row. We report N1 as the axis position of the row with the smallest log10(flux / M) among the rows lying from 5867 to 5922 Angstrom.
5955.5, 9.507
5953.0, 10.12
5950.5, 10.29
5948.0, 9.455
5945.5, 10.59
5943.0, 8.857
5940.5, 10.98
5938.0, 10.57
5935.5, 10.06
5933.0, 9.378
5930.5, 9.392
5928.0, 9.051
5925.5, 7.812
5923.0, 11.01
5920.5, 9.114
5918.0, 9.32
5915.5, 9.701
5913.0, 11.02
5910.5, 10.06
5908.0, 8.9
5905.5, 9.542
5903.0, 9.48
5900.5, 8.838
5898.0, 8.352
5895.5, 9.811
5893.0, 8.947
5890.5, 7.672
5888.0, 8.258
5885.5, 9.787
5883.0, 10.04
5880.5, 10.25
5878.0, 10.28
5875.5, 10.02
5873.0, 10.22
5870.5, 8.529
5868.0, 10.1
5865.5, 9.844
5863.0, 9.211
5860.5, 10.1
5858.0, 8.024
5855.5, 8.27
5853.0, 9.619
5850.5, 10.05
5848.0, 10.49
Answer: 5890.5 Angstrom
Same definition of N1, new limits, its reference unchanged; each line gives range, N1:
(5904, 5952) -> 5925.5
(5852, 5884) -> 5858.0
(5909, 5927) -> 5925.5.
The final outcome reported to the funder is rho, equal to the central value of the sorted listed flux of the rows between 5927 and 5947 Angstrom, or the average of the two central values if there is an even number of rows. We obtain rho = 9.7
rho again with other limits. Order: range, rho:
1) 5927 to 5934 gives 9.4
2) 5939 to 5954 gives 10.2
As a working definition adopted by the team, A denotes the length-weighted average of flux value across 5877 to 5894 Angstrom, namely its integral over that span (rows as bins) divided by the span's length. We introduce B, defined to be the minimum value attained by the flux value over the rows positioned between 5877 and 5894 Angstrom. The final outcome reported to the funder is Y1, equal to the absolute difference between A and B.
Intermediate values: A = 9.31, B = 7.672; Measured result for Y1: 1.64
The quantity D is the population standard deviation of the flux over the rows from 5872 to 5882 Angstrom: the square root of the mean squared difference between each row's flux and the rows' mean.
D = 0.10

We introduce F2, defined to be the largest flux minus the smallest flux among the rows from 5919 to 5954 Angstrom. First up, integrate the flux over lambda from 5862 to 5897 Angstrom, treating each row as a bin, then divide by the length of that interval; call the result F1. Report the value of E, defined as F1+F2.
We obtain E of 12.7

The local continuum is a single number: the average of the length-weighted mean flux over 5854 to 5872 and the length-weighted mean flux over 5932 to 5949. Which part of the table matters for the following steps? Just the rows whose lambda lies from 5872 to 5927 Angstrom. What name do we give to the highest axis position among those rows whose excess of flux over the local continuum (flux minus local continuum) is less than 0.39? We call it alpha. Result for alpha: 5925.5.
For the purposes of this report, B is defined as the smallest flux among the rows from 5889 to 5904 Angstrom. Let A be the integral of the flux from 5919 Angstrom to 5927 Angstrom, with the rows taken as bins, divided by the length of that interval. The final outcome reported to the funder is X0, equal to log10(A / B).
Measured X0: 0.084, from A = 9.3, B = 7.672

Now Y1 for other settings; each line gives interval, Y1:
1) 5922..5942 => 1.94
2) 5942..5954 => 1.02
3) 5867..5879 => 1.29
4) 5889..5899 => 1.02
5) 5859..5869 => 0.55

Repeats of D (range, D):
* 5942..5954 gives 0.63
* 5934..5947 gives 0.74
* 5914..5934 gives 0.82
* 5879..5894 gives 0.95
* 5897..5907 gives 0.49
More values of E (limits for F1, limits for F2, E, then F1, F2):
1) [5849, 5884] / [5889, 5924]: 13.0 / 9.61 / 3.3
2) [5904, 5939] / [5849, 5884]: 11.9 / 9.63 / 2.3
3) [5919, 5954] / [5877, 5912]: 12.4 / 9.76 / 2.6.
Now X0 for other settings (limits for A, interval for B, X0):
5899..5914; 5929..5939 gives 0.010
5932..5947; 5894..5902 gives 0.081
